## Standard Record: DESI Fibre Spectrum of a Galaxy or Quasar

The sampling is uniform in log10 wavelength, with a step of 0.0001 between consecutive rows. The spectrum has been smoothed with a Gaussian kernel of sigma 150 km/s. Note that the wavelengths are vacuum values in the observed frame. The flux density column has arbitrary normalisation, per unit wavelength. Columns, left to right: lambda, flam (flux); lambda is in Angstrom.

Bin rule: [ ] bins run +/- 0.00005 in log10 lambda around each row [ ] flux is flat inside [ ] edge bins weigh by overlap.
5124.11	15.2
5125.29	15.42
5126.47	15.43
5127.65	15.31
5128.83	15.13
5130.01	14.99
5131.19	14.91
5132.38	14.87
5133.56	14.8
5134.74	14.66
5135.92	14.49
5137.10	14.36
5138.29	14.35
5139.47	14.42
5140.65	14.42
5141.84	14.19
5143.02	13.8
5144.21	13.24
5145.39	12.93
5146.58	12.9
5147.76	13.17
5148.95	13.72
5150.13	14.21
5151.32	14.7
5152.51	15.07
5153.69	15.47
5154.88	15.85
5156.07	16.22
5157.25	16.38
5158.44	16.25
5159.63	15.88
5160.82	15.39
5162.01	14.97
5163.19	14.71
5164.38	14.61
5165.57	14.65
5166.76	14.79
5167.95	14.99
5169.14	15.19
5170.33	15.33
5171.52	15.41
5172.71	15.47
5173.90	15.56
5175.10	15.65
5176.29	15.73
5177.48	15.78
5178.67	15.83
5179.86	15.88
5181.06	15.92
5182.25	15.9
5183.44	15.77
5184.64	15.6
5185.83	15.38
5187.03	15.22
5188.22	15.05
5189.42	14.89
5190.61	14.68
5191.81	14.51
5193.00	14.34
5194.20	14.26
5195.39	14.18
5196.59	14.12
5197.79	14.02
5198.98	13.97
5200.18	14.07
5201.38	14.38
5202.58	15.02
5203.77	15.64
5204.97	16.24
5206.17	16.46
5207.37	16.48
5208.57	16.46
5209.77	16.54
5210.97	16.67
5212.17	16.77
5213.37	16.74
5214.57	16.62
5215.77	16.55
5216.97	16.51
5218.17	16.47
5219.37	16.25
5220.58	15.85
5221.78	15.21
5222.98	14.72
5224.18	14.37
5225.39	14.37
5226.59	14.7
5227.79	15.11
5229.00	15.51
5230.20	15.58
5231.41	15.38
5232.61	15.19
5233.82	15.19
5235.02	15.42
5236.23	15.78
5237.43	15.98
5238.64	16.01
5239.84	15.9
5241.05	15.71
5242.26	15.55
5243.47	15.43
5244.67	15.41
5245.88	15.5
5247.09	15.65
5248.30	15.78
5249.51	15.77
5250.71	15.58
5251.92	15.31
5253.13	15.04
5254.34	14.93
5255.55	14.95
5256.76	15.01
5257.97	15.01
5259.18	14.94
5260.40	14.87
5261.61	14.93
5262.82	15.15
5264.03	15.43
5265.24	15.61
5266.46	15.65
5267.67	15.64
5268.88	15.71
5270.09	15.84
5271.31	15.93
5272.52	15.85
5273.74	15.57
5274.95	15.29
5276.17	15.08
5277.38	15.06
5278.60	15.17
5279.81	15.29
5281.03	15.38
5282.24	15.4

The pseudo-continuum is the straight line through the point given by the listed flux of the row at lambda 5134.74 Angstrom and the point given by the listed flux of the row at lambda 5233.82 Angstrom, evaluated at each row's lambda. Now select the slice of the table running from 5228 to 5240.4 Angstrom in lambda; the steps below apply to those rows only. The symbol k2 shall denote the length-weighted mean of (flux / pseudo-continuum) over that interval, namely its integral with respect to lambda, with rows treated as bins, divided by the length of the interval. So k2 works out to 1.03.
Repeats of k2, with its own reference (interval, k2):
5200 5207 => 1.03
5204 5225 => 1.07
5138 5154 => 0.95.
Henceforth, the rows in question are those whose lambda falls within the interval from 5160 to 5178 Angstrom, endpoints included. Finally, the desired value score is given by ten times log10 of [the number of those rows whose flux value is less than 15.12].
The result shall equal 7.8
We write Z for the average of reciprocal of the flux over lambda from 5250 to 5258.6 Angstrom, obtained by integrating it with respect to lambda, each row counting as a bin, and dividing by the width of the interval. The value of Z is 0.0662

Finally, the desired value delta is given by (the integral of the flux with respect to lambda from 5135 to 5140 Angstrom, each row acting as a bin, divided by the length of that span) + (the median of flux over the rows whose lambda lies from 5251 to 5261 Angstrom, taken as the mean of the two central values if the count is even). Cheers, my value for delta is 29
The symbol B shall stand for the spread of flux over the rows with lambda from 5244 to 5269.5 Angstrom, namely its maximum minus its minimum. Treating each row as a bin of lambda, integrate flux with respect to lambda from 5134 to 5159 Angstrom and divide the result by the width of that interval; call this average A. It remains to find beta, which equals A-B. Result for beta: 13.6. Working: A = 14.5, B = 0.9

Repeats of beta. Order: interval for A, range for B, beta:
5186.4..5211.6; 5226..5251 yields 13.8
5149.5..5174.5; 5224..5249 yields 13.6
